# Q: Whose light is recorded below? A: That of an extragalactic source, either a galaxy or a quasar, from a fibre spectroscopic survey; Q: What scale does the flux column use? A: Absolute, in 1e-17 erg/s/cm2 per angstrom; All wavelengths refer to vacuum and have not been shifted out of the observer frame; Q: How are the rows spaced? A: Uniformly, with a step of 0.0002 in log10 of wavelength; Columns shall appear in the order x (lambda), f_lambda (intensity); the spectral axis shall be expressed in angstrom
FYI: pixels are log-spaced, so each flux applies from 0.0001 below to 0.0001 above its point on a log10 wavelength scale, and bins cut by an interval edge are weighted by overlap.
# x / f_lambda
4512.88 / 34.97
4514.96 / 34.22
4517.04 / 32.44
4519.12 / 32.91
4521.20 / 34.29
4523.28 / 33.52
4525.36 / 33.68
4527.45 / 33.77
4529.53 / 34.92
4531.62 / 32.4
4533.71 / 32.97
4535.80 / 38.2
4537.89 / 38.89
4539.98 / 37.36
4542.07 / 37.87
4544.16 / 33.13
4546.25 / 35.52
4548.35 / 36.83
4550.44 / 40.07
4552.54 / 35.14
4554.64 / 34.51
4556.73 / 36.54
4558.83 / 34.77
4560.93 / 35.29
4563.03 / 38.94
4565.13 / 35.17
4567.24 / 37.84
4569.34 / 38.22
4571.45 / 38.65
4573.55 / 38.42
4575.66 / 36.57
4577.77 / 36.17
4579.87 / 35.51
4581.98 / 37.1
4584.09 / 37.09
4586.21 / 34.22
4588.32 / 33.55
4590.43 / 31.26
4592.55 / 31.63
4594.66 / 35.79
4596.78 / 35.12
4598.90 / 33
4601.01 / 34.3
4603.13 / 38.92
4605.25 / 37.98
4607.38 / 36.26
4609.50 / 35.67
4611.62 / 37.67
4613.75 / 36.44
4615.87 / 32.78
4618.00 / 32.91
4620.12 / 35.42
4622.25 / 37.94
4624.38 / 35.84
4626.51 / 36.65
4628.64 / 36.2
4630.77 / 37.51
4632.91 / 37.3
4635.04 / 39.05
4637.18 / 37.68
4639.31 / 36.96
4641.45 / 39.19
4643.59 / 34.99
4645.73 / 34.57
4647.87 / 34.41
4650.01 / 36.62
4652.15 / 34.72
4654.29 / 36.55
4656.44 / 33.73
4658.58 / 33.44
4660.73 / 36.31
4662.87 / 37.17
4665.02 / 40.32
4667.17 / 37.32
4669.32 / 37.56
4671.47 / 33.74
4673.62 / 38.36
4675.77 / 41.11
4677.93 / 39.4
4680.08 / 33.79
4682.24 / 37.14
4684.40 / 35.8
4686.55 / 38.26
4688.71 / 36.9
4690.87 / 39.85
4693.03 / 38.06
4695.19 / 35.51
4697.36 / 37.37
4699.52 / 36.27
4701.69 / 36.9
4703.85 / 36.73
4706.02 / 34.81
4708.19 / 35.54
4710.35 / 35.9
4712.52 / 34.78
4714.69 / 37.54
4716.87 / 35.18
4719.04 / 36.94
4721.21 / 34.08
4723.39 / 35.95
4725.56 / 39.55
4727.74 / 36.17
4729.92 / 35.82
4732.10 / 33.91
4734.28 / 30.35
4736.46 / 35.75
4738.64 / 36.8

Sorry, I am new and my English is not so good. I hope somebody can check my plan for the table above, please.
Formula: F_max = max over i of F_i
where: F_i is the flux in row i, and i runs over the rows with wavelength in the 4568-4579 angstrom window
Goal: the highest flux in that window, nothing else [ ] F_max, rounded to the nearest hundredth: 38.65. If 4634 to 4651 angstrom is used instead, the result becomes 39.19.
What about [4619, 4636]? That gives 39.05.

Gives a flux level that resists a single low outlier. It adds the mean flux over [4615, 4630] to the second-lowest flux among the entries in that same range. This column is 68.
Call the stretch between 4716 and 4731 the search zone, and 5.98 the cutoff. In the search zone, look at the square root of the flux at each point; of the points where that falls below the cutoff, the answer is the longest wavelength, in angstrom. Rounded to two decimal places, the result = 4721.21 angstrom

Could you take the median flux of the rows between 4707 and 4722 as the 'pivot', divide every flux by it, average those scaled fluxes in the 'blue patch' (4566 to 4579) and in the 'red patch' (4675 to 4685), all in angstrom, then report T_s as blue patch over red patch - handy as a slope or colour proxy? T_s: 1.01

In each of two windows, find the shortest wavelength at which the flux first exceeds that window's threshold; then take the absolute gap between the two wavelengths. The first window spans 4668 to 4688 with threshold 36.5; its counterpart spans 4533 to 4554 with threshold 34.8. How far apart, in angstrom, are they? 133.5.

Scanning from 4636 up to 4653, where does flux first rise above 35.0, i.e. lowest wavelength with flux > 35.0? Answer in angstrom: 4637.18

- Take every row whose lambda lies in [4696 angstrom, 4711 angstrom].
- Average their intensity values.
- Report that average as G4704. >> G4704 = 36.2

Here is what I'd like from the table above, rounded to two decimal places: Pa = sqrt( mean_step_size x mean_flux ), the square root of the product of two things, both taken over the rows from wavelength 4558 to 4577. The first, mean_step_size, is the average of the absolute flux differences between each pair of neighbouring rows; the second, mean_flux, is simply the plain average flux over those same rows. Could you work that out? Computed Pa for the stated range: 7.91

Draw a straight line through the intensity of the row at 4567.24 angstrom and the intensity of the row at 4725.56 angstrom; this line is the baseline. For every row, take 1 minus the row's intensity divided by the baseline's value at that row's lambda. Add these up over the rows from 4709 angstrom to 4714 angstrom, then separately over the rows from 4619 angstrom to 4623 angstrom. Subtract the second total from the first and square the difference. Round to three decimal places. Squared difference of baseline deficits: 0.013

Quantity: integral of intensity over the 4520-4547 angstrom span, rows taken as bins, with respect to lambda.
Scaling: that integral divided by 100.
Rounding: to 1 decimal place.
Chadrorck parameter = 9.5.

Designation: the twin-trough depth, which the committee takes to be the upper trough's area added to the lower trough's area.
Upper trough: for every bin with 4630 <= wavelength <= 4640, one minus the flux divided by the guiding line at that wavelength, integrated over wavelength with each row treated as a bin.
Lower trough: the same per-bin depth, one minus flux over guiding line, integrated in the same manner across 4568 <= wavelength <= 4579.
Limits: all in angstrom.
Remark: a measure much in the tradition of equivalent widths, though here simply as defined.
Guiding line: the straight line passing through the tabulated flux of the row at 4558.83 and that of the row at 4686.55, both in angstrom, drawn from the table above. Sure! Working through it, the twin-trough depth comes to -1.0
